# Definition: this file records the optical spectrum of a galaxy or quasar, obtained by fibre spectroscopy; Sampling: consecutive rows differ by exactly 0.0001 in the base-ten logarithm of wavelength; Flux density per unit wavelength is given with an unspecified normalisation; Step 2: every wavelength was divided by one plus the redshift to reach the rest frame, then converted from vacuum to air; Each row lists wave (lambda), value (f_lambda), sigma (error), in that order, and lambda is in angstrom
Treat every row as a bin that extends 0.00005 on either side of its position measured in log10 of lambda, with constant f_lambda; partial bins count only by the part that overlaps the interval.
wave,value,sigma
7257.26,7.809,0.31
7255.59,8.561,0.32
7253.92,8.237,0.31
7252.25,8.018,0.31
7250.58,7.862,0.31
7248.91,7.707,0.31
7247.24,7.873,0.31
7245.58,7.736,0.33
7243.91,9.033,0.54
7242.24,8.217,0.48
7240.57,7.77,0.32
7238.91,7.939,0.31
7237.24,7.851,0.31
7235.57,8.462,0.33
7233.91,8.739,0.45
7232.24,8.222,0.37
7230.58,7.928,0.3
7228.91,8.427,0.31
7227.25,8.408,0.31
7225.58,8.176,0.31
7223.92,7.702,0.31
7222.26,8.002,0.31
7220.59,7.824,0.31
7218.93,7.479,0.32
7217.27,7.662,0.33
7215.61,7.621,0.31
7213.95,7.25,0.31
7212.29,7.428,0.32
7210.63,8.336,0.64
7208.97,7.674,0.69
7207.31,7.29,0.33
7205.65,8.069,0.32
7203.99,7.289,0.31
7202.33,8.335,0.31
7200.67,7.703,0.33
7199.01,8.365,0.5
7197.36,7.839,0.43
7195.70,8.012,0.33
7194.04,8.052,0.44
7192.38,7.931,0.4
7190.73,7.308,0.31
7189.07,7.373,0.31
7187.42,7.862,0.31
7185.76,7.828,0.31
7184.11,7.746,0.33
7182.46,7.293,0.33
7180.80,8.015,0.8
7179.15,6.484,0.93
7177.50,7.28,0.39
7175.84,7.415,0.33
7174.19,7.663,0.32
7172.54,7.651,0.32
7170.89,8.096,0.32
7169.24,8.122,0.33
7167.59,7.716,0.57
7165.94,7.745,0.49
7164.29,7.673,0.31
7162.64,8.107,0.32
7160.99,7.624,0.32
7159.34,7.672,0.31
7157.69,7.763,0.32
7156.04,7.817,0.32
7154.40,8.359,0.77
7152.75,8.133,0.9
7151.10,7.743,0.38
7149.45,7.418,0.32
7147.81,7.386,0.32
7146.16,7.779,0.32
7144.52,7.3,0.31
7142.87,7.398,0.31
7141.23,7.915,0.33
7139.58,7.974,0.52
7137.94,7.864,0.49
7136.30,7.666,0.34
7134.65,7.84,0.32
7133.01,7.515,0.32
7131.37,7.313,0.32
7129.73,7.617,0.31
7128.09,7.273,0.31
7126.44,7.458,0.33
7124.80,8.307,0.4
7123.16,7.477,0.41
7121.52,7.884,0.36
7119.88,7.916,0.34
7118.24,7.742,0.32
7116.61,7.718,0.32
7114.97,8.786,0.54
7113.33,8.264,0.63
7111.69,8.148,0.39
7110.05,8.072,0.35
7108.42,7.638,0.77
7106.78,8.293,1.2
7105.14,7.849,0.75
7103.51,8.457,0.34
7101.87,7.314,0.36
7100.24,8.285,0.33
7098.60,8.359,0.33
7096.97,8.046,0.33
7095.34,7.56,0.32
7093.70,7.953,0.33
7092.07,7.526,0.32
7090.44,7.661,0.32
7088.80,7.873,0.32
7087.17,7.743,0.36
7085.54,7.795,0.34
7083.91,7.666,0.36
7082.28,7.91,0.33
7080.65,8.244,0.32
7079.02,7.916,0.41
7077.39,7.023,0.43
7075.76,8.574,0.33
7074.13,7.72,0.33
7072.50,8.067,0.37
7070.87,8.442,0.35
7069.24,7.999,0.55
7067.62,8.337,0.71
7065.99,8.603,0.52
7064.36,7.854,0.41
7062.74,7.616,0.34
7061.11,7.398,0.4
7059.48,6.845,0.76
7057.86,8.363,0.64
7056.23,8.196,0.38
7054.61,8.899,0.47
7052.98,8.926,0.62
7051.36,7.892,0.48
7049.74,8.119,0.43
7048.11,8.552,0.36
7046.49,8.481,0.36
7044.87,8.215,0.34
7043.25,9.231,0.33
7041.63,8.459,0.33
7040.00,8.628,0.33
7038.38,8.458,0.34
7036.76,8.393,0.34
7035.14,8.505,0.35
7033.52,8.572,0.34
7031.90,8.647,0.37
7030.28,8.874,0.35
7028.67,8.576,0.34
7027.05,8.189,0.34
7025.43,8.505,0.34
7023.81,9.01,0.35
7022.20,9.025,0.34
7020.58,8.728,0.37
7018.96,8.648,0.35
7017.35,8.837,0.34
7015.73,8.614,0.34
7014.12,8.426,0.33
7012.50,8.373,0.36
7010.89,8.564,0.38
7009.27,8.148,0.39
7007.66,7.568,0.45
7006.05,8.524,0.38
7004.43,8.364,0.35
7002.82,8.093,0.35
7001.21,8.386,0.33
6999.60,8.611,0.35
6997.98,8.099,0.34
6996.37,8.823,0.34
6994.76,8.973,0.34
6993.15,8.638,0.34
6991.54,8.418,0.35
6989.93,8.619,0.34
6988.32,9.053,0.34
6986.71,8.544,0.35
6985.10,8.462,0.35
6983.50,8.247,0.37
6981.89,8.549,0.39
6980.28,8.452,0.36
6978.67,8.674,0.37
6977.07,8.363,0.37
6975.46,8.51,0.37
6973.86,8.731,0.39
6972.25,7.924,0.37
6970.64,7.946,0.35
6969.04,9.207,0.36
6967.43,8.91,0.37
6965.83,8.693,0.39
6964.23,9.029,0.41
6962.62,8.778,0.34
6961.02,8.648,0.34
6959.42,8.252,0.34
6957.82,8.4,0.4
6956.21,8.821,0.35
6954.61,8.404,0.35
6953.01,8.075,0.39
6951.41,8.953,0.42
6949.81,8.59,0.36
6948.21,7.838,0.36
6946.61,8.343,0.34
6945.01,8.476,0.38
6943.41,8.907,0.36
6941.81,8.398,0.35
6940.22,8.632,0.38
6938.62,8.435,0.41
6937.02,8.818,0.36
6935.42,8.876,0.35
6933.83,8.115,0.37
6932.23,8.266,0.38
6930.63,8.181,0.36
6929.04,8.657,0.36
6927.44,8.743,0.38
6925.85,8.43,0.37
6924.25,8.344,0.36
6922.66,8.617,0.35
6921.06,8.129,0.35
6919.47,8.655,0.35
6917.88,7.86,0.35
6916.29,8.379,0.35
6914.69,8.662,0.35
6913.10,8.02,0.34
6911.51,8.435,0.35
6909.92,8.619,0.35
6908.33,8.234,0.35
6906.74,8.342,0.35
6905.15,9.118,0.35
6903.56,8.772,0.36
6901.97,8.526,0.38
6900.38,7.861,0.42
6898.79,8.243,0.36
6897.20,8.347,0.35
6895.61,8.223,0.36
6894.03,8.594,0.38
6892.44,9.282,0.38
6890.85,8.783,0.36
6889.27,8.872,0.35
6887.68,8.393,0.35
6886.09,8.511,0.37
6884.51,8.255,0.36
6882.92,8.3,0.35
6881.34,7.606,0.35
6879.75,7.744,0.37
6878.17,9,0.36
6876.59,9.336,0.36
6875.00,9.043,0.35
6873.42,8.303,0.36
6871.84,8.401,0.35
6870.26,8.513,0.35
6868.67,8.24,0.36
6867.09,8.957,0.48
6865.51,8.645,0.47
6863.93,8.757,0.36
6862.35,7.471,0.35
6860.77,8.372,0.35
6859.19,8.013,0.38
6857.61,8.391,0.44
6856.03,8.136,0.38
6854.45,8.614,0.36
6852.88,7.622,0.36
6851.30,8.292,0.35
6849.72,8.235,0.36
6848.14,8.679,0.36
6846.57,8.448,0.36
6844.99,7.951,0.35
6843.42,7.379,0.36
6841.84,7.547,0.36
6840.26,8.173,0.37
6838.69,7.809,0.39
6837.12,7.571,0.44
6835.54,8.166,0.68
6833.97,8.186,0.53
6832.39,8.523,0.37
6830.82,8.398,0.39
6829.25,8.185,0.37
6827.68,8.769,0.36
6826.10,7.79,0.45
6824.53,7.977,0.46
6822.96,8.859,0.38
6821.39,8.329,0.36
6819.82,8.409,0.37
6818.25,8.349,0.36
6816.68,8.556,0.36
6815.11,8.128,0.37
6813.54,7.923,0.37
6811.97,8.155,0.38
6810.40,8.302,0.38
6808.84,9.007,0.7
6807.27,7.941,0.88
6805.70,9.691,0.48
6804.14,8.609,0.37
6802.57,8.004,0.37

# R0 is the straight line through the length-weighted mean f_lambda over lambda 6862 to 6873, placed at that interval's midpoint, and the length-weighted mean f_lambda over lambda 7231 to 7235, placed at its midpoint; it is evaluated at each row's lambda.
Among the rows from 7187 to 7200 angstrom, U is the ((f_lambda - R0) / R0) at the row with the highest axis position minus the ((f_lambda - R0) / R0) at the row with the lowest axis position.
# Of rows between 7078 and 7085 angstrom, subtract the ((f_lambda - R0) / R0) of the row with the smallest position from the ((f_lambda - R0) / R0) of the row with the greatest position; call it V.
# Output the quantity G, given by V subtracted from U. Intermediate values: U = 0.06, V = -0.03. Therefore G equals 0.09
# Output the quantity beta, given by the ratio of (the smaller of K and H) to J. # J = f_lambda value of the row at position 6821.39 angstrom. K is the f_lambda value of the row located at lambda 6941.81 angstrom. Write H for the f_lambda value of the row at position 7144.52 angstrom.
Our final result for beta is 0.88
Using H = 7.3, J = 8.329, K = 8.398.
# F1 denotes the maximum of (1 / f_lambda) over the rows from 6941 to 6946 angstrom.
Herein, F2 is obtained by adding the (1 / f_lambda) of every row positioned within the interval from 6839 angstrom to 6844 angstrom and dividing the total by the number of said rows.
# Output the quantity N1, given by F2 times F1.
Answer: 0.0155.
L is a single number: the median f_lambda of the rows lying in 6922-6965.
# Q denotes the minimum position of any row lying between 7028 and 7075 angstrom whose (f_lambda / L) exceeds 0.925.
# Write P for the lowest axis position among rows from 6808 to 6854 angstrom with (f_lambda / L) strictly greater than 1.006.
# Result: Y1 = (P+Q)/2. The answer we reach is 6918.8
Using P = 6808.84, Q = 7028.67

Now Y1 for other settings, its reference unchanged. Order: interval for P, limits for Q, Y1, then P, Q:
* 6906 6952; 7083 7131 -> 6999.4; 6909.92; 7088.80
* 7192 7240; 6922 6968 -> 7078.3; 7233.91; 6922.66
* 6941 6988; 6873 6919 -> 6908.4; 6943.41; 6873.42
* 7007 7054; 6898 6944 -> 6954.8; 7010.89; 6898.79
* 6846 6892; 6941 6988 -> 6895.0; 6848.14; 6941.81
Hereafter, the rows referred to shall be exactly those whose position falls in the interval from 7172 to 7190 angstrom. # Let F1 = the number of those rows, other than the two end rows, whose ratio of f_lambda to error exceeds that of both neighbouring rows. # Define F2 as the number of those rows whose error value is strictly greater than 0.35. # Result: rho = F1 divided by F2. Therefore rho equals 0.7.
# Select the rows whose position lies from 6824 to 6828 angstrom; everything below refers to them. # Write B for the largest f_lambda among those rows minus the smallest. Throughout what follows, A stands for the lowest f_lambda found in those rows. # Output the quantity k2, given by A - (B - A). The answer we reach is 14.6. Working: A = 7.79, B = 0.979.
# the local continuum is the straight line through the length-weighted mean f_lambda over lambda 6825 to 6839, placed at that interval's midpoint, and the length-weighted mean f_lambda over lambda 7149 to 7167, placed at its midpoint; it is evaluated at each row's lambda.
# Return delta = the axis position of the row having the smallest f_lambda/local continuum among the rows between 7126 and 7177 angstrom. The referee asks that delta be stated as 7128.09 angstrom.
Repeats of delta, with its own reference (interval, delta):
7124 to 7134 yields 7128.09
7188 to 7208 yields 7203.99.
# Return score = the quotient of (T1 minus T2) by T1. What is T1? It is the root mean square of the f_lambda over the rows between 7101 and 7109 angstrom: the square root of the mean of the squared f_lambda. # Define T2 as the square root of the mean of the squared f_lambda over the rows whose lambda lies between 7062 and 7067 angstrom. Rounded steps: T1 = 7.92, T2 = 8.04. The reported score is -0.01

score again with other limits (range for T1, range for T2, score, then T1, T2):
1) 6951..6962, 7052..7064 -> 0.05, 8.51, 8.07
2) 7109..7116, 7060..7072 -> 0.03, 8.32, 8.05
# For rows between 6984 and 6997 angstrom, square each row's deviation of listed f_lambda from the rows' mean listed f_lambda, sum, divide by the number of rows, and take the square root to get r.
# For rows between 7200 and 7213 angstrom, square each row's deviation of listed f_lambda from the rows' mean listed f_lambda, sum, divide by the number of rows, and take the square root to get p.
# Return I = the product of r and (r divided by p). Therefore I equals 0.12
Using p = 0.41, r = 0.22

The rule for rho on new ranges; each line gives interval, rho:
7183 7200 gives 0.5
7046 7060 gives 0.2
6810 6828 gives 0.2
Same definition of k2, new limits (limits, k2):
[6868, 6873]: 16.2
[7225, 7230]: 16.1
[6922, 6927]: 16.4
